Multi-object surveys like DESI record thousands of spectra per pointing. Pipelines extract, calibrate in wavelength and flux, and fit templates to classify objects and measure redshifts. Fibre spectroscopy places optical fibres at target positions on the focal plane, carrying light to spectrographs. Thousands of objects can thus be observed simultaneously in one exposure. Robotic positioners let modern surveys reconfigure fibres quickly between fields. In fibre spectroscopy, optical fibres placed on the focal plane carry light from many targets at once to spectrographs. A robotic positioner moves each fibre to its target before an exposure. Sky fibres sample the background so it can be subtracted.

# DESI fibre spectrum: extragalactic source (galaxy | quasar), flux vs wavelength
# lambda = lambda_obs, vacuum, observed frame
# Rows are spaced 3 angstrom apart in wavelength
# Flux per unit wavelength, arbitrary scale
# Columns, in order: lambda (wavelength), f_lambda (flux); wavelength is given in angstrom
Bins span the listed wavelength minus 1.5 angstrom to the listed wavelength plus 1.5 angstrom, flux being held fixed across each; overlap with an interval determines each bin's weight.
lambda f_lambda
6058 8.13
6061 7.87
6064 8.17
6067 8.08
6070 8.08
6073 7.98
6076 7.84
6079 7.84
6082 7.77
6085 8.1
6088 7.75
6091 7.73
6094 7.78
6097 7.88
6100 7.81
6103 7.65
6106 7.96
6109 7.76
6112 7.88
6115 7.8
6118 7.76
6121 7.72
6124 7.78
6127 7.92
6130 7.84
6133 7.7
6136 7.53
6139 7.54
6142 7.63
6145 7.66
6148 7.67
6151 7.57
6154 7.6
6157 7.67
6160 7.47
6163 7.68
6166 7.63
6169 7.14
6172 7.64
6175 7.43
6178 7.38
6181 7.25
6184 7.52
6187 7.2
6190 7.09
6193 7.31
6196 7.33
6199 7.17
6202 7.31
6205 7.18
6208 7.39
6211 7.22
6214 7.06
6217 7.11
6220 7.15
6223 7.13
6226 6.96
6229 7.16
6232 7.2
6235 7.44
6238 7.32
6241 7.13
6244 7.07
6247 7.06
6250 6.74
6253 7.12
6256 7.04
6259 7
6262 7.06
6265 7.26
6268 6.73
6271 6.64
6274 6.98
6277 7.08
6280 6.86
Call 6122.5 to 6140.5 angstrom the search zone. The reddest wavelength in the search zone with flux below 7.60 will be 6139 angstrom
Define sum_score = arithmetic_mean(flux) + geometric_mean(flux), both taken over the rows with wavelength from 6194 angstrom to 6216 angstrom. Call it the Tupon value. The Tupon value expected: 14.5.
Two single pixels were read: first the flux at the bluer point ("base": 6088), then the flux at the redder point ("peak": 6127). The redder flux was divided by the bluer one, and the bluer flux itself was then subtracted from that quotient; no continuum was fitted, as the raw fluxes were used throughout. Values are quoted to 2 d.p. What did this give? -6.73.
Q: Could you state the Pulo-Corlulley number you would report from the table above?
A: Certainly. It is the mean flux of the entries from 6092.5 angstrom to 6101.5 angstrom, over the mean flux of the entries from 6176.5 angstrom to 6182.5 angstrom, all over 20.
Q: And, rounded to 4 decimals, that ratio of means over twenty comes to 0.0535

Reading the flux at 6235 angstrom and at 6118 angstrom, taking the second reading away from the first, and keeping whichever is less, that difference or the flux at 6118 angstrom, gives -0.32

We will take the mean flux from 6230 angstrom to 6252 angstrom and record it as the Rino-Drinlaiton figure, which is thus 7.14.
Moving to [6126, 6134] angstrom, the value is 7.82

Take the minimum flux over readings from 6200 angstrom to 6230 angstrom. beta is 6.96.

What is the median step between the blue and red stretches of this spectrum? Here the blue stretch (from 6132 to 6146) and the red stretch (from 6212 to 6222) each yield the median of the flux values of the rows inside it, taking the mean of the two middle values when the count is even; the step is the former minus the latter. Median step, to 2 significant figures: 0.52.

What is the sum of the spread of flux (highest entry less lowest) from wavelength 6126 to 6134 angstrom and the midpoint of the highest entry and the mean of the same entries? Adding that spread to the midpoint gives 8.09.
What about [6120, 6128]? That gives 8.06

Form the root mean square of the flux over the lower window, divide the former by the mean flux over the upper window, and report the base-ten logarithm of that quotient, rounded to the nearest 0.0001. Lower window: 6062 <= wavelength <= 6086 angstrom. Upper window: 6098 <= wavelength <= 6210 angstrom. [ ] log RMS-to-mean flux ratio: 0.0239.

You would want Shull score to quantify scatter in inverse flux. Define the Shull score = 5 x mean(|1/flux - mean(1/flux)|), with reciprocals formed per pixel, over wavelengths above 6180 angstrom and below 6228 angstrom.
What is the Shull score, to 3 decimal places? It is 0.010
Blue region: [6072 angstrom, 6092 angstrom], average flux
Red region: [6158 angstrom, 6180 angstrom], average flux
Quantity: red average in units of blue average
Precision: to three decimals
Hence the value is 0.952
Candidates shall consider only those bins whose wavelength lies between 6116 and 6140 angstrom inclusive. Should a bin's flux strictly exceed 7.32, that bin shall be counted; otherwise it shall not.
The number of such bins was 8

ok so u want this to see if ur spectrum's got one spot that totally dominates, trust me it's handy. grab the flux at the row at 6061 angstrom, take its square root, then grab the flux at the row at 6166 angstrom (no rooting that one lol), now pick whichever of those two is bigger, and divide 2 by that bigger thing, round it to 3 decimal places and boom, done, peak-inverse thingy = 0.262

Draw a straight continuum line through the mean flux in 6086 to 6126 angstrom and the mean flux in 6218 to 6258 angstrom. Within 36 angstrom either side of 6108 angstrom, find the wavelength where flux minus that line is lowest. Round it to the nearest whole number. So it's 6103 angstrom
